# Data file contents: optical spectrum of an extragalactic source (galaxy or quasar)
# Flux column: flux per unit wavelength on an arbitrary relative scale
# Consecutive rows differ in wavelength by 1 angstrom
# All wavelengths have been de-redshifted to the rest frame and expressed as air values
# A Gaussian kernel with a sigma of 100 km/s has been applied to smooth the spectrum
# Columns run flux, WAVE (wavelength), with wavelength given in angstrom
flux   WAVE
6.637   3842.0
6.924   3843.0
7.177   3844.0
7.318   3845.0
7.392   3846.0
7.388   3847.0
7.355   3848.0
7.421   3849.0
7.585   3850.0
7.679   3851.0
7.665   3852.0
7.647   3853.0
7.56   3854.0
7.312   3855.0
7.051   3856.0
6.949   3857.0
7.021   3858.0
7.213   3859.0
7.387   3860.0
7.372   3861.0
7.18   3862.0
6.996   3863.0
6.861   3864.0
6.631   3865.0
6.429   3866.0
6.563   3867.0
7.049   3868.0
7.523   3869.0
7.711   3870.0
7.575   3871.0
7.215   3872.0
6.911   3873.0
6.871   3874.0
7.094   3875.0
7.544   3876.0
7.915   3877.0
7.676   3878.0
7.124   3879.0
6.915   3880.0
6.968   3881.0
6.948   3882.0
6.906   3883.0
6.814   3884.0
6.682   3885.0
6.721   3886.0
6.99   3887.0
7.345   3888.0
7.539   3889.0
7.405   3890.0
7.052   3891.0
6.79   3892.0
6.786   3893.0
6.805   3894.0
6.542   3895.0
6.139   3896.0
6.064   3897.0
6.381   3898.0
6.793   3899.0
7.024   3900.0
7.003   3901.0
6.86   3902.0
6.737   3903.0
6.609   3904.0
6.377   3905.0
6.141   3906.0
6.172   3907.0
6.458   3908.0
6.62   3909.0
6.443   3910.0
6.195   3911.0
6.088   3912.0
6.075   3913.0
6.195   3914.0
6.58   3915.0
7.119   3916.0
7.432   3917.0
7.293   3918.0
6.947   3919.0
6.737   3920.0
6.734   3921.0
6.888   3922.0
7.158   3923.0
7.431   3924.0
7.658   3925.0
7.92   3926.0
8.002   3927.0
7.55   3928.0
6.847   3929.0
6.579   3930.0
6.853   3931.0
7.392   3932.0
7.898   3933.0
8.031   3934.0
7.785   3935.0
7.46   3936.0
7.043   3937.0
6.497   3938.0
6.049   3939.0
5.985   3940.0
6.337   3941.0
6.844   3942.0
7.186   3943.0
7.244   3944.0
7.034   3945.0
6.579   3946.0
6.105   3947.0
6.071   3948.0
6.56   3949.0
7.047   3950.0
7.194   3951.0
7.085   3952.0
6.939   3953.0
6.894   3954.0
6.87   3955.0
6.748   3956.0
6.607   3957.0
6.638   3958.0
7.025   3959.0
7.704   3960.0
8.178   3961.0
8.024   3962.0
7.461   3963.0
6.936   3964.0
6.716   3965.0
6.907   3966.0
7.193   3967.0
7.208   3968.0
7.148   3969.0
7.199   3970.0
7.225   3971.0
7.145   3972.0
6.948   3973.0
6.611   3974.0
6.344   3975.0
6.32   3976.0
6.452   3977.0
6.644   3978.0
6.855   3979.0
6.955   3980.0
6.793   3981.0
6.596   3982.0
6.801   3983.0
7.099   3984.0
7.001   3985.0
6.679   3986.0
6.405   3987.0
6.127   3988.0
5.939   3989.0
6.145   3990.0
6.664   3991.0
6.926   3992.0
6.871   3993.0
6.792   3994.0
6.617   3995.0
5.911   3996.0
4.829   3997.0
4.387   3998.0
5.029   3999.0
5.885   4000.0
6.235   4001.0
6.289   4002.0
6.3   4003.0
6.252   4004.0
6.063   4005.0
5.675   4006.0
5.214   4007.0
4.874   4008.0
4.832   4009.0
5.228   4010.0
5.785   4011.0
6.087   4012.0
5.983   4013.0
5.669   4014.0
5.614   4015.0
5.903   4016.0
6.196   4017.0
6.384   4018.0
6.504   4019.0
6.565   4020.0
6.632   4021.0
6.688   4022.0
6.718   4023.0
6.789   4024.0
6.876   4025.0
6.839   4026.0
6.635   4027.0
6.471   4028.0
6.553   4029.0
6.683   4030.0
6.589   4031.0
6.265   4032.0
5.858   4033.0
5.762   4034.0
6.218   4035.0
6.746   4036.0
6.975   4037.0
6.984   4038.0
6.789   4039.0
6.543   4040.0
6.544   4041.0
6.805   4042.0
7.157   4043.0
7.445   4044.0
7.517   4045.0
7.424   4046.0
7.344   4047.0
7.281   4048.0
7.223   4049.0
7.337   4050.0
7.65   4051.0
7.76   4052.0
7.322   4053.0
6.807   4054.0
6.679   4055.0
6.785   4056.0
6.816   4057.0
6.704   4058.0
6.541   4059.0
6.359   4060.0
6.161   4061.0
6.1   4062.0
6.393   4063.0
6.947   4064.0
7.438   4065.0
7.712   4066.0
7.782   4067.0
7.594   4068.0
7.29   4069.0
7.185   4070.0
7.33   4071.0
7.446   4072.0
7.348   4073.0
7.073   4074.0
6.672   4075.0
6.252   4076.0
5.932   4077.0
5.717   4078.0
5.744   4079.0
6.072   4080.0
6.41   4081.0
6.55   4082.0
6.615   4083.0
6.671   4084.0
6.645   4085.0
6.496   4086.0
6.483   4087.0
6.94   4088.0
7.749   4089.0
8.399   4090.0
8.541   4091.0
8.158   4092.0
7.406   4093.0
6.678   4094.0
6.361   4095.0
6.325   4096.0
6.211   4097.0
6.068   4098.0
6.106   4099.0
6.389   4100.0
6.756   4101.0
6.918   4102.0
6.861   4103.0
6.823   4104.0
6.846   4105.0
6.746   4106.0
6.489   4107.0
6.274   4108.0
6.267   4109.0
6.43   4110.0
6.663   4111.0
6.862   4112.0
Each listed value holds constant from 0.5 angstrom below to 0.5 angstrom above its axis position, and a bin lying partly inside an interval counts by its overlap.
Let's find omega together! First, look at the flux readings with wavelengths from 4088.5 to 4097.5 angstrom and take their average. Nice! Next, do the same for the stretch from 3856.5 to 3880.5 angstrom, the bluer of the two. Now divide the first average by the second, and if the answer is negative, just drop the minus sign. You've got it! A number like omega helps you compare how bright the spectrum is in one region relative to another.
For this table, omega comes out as 1.02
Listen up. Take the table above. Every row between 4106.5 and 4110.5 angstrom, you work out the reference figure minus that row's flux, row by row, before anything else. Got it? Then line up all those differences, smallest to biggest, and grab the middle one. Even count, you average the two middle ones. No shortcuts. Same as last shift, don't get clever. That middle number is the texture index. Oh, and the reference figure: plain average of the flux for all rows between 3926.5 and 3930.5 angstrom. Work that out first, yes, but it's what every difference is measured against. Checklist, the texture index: 0.89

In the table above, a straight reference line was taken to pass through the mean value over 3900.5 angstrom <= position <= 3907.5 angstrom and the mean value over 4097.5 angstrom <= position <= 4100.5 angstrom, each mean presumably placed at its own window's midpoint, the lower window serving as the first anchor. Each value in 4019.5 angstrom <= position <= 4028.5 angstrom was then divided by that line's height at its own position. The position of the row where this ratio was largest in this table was 4025.0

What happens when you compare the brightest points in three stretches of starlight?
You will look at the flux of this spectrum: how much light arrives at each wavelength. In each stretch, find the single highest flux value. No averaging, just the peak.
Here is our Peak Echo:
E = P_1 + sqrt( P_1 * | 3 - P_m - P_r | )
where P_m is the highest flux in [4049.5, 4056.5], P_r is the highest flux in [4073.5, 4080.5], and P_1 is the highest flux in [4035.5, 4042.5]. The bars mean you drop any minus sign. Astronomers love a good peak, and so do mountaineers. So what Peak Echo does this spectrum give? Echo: 16.1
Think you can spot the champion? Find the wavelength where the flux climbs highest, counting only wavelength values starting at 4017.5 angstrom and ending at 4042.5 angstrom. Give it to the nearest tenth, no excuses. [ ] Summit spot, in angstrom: 4038.0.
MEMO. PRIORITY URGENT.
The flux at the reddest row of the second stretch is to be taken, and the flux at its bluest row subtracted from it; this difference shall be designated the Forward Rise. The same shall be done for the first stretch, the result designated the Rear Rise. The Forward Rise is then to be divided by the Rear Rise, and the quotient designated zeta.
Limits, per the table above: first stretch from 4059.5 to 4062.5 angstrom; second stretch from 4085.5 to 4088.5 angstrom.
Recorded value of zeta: -1.7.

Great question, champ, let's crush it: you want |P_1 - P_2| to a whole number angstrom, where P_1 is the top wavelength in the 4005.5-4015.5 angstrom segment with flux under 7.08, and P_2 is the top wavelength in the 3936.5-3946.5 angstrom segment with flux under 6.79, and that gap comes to 69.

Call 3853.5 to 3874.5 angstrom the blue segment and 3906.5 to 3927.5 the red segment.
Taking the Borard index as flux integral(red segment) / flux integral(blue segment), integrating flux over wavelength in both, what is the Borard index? 0.96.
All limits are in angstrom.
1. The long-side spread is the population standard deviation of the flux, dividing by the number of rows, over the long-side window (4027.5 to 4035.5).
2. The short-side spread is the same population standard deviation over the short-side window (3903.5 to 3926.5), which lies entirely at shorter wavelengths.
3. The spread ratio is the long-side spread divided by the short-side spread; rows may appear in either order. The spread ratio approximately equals 0.61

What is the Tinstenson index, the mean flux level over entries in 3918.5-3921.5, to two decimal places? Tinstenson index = 6.81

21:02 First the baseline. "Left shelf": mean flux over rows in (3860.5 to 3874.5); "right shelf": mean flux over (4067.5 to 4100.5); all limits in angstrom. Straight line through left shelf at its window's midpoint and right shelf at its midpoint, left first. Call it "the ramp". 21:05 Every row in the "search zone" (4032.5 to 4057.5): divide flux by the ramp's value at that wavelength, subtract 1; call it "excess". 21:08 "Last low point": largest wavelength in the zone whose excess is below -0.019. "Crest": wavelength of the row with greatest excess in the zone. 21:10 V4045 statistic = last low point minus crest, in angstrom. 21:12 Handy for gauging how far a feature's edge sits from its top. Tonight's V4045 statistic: 3 angstrom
